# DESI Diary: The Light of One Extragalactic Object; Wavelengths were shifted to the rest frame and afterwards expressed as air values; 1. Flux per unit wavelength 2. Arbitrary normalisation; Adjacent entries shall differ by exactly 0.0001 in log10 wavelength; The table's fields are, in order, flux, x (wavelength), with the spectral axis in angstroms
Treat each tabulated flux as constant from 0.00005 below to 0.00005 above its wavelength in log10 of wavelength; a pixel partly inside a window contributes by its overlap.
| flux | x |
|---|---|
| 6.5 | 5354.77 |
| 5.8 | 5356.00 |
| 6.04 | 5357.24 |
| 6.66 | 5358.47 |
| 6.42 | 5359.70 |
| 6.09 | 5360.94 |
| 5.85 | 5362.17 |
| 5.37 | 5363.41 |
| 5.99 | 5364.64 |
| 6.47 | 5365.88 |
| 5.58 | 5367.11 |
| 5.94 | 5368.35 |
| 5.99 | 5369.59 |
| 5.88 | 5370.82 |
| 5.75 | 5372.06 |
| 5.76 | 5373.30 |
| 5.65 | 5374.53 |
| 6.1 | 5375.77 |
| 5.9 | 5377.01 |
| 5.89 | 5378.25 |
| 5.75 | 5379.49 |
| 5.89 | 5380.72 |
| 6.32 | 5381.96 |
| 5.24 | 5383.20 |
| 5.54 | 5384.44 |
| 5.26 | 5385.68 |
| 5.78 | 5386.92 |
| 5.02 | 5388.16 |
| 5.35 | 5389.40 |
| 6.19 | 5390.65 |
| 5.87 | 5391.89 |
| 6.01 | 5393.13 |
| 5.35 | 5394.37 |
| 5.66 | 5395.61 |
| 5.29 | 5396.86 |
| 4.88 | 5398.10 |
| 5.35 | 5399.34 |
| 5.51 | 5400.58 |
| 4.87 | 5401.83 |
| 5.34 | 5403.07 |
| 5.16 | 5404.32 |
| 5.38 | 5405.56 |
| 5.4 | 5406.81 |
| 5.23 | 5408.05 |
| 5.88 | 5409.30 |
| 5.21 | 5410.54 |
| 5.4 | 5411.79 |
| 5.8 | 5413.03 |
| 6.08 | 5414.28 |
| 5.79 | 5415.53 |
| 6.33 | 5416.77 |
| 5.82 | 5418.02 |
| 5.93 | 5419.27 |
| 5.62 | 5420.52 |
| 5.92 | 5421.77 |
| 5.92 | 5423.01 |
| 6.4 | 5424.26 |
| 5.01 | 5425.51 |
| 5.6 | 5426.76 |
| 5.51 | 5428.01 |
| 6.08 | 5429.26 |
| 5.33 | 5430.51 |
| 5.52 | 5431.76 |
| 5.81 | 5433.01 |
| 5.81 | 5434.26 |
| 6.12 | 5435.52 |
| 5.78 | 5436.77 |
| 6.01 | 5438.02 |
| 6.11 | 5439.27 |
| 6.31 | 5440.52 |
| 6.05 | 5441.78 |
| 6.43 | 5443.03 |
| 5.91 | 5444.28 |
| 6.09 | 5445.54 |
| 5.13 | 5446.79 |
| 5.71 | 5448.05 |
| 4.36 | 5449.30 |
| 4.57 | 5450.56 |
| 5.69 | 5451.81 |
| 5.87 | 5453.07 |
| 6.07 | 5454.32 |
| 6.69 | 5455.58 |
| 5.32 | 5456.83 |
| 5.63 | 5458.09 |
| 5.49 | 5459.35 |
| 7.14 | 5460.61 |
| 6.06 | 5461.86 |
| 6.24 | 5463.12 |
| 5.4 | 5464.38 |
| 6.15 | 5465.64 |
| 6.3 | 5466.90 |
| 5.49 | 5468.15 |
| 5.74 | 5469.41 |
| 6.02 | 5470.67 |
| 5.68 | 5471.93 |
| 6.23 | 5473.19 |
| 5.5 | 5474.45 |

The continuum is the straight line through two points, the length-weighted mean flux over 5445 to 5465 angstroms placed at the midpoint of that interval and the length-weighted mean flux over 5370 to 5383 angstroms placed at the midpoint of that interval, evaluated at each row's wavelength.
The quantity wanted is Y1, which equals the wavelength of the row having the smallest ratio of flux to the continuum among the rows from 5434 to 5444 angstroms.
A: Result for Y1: 5436.77 angstroms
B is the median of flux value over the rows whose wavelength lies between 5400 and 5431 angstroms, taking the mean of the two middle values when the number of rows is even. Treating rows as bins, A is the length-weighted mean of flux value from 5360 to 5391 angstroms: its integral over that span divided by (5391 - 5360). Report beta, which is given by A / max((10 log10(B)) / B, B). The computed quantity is 1.033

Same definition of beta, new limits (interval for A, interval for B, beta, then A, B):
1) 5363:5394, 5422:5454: 0.995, 5.78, 5.81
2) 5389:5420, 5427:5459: 0.958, 5.56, 5.81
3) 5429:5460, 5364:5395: 0.980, 5.75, 5.87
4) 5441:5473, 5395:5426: 1.056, 5.82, 5.51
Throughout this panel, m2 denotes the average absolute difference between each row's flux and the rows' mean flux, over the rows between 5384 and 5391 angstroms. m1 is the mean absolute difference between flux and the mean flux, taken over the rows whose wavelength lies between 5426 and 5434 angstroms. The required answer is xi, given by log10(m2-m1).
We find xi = -0.95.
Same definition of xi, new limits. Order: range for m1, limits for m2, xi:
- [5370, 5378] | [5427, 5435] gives -0.99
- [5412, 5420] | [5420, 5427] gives -0.77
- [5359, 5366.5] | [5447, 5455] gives -0.50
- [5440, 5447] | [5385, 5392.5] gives -1.24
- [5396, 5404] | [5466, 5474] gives -1.28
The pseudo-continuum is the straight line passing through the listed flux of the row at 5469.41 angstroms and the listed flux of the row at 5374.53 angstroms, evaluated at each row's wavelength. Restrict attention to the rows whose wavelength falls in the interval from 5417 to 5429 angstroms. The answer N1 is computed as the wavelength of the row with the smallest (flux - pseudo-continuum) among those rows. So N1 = 5425.51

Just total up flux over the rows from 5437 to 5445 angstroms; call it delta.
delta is 37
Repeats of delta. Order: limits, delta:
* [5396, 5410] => 58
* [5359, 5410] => 232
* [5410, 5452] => 195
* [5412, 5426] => 65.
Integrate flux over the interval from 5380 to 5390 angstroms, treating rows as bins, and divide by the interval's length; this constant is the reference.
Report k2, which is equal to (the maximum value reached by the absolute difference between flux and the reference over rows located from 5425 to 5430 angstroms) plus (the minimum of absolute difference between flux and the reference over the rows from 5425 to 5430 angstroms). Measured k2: 0.6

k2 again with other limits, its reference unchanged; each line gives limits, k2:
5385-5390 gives 0.7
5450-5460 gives 1.2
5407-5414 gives 0.5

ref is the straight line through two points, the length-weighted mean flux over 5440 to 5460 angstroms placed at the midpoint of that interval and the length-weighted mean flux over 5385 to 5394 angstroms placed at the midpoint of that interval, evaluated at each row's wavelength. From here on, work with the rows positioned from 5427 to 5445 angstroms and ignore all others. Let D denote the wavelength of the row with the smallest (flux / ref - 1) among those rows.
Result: 5430.51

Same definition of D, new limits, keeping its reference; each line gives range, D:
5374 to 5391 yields 5388.16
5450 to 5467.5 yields 5450.56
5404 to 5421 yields 5404.32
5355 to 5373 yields 5363.41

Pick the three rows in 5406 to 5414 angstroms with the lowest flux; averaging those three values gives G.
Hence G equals 5.28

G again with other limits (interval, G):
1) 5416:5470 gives 4.65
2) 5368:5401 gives 5.05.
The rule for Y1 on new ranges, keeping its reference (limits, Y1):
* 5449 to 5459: 5449.30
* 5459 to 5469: 5464.38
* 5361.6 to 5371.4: 5363.41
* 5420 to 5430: 5425.51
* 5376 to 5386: 5383.20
